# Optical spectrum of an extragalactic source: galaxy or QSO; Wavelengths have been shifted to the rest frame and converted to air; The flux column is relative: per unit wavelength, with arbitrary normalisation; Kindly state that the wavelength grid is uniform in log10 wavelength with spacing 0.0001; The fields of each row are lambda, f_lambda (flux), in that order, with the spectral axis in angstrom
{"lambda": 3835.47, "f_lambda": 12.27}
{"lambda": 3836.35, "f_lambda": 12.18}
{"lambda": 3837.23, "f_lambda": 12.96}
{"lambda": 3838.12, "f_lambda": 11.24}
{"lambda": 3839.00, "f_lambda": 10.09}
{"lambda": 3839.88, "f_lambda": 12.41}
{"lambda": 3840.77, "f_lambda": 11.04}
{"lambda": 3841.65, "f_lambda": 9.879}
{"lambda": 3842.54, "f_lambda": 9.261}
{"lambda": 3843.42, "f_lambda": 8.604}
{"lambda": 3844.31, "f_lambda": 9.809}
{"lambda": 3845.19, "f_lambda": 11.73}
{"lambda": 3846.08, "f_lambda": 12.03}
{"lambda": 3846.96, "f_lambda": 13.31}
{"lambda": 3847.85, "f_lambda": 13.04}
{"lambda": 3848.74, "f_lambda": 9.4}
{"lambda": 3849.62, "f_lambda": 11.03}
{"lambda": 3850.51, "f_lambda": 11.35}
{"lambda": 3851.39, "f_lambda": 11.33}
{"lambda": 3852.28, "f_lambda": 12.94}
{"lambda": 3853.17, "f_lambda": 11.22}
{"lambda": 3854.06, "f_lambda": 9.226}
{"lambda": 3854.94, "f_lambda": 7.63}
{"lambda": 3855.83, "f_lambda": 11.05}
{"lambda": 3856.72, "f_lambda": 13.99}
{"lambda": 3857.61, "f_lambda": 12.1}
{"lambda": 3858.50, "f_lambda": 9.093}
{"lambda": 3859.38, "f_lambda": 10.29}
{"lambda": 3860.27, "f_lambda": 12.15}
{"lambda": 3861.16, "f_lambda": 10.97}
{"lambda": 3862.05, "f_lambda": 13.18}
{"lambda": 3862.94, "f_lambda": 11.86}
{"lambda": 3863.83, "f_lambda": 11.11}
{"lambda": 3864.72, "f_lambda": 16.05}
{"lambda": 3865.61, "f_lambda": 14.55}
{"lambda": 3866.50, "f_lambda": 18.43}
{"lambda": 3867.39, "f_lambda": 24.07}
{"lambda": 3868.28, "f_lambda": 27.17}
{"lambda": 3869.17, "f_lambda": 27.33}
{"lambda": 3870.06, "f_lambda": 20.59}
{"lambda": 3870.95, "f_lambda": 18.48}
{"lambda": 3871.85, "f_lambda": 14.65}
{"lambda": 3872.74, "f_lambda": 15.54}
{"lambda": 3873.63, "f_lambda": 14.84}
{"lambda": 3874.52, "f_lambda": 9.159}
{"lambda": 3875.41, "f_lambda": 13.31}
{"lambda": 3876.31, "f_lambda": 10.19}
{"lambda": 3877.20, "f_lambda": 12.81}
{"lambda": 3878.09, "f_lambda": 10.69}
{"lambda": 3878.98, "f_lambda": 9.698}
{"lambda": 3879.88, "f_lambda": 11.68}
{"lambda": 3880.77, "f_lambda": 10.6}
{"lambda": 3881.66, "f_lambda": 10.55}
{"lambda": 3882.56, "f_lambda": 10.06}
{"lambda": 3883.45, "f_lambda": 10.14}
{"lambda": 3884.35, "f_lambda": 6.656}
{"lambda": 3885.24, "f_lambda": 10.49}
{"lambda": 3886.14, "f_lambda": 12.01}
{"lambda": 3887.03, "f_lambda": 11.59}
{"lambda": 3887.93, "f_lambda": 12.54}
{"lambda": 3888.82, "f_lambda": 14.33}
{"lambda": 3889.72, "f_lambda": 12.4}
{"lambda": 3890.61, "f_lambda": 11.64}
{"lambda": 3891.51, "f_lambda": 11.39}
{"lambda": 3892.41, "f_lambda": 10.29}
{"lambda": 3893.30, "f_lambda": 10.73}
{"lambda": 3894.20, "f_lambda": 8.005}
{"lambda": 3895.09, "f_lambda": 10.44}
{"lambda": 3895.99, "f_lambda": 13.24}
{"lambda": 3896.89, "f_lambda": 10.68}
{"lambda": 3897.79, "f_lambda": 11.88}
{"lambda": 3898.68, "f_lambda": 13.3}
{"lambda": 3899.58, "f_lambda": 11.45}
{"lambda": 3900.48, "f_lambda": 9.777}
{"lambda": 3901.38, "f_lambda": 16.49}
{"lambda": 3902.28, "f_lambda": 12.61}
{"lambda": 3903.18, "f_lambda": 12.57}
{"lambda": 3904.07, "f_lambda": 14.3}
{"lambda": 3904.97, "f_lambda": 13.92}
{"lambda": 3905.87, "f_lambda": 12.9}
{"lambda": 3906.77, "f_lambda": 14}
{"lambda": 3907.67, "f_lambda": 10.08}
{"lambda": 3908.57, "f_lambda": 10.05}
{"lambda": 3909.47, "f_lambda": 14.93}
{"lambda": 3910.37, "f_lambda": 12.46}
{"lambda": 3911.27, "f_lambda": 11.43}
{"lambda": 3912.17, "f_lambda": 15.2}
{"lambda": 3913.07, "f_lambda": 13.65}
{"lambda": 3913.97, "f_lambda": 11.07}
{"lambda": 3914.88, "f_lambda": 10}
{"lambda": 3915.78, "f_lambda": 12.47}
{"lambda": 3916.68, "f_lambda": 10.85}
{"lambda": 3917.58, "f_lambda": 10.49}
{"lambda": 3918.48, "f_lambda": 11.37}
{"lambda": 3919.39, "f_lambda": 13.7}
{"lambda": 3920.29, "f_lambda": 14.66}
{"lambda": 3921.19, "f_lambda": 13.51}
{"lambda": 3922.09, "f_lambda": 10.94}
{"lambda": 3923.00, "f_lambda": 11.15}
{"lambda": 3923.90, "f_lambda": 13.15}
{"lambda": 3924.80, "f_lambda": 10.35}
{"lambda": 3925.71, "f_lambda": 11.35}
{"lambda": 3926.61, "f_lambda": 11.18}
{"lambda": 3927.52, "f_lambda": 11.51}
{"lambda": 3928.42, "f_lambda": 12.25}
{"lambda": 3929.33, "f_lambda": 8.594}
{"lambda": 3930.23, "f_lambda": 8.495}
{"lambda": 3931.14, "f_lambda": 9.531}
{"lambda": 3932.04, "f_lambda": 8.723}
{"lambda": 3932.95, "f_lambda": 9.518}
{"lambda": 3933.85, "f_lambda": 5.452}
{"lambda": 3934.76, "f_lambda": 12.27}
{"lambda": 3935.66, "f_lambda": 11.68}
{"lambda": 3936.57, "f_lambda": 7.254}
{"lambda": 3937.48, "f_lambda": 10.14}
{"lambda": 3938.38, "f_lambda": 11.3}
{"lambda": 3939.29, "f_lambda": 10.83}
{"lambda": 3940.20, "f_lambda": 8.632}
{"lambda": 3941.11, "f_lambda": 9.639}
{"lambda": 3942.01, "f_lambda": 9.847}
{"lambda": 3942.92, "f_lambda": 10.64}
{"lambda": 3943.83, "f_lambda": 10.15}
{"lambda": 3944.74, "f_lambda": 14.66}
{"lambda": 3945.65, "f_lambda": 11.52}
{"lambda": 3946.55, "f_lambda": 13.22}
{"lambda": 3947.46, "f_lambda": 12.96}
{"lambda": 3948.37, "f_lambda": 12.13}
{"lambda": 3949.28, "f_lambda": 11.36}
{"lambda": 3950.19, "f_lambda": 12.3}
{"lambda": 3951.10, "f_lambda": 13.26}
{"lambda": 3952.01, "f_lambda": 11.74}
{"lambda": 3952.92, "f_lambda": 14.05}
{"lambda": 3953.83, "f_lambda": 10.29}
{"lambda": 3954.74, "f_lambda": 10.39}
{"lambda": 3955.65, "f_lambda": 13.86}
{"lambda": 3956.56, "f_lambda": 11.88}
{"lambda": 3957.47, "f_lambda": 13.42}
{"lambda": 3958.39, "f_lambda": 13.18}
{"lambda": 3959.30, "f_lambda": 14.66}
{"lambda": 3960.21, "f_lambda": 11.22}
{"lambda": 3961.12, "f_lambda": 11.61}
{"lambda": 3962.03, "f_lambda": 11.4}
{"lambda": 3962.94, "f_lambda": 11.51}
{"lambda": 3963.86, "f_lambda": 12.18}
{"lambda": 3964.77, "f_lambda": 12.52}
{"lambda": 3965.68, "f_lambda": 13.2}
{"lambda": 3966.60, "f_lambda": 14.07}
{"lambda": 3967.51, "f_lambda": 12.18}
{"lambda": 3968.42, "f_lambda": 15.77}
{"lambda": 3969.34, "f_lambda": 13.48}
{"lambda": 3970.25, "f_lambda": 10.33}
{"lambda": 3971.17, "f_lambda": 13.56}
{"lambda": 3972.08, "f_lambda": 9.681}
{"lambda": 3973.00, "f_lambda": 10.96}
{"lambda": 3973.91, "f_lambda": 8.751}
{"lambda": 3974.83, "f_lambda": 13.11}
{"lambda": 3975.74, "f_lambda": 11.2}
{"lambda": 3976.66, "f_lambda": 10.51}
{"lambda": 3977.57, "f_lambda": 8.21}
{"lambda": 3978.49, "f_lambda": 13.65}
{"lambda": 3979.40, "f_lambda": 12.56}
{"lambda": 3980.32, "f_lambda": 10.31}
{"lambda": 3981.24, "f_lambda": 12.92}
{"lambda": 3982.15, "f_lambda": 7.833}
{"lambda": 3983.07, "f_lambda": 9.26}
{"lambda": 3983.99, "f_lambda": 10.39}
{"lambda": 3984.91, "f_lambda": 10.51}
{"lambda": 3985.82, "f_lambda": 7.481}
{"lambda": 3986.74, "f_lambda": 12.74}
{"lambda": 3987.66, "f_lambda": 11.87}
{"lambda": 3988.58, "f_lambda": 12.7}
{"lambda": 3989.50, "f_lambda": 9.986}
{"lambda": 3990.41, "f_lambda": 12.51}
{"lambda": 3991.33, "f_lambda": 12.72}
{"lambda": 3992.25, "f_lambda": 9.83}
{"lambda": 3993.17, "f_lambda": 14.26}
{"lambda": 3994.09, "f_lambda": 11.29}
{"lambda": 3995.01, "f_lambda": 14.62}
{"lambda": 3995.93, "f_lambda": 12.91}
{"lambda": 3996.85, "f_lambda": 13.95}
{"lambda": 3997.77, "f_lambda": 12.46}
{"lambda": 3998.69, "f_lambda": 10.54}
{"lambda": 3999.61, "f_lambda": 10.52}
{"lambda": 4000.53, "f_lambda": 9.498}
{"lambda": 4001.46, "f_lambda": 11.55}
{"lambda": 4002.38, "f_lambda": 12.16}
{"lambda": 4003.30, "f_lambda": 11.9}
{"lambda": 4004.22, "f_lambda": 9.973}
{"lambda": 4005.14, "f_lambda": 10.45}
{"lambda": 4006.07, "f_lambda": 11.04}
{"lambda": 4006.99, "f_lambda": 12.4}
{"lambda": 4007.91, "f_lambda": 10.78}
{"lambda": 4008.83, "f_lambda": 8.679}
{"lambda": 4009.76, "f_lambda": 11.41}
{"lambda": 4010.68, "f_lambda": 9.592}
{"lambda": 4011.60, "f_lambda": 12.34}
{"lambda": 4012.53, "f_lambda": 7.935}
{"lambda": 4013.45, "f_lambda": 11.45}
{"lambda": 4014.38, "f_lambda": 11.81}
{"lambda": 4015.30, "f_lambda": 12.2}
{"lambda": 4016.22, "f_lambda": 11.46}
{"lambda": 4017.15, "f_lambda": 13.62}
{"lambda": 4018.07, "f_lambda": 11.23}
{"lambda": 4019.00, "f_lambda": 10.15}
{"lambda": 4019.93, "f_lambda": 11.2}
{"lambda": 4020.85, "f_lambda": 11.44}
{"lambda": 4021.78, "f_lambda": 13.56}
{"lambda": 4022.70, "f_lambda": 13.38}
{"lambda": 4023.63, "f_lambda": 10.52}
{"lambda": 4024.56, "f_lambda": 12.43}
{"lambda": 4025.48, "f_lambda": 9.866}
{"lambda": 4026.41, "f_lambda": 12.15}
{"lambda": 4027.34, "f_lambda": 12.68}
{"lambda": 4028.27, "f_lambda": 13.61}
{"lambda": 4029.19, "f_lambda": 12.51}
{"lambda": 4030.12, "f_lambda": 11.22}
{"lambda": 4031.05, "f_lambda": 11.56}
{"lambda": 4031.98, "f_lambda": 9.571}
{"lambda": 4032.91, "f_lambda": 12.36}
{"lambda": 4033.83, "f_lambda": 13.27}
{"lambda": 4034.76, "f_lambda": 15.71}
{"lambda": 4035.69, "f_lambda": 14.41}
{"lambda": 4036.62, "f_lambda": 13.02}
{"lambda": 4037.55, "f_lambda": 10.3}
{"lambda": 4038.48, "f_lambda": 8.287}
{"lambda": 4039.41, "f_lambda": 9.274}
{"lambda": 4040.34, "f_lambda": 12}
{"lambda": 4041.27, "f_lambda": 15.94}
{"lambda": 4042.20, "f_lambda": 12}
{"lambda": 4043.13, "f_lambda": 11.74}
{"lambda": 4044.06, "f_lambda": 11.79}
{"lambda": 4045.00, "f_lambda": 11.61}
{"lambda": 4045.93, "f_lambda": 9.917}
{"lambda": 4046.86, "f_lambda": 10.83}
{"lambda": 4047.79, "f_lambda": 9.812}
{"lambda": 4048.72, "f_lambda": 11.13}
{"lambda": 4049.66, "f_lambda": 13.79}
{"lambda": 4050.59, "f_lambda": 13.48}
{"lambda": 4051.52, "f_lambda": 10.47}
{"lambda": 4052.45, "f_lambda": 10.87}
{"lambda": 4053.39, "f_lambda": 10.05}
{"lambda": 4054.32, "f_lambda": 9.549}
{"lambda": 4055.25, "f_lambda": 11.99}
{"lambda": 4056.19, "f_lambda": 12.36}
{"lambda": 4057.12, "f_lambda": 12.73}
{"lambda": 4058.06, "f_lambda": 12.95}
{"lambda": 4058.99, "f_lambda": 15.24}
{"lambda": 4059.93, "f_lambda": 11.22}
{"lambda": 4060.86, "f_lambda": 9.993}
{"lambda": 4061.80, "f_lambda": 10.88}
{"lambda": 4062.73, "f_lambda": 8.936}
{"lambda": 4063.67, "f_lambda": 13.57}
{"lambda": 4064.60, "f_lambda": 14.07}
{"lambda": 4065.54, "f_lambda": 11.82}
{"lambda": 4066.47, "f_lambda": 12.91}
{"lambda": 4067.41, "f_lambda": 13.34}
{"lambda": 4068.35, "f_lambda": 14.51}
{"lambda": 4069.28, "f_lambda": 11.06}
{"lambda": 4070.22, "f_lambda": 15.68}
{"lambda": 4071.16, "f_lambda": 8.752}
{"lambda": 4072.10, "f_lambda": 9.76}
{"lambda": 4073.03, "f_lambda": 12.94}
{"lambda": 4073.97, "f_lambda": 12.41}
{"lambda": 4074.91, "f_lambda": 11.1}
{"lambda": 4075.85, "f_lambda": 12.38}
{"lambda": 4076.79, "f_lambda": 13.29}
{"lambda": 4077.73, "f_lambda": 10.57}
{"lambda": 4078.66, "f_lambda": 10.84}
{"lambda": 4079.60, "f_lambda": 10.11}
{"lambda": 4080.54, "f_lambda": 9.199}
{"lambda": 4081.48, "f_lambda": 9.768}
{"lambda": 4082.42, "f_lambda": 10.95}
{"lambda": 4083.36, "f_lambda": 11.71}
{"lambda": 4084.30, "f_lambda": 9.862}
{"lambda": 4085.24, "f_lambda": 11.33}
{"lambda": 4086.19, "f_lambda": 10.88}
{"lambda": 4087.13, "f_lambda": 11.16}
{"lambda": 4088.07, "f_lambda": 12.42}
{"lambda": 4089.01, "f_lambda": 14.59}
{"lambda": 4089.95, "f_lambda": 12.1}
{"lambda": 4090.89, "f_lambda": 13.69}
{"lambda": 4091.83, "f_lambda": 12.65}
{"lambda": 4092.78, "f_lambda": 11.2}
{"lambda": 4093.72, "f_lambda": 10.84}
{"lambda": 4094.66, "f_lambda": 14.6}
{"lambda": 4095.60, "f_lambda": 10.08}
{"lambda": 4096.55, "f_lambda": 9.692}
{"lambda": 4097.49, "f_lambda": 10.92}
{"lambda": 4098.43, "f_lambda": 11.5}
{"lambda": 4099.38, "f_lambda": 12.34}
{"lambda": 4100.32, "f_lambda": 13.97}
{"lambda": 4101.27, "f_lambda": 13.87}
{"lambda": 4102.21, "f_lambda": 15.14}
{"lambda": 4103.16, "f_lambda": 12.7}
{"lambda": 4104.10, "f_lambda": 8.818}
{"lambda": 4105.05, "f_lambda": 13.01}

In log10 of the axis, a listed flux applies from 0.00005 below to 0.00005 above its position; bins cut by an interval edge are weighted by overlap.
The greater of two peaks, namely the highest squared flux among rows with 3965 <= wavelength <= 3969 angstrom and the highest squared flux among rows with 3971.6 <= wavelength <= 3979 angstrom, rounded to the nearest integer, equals 249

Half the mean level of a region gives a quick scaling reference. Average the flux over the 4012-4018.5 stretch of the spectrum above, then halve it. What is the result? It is 5.7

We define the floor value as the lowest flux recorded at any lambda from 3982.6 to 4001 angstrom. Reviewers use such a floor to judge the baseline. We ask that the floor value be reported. 7.481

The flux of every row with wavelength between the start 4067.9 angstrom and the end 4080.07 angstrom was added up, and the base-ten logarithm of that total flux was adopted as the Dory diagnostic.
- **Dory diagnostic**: 2.19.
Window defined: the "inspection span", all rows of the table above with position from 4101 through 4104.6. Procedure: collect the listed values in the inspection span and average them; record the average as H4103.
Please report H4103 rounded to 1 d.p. 12.6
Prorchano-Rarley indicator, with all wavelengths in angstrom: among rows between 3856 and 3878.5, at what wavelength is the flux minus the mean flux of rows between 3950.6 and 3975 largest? 3869.17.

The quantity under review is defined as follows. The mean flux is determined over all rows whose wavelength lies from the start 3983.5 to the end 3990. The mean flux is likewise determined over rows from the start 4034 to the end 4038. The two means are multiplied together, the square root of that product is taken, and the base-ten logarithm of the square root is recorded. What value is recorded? 1.08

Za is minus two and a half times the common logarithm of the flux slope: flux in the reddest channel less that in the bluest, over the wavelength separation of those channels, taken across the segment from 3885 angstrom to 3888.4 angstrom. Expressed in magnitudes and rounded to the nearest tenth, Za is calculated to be 0.3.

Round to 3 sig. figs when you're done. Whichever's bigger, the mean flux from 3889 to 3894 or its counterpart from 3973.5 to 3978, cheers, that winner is 11.3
